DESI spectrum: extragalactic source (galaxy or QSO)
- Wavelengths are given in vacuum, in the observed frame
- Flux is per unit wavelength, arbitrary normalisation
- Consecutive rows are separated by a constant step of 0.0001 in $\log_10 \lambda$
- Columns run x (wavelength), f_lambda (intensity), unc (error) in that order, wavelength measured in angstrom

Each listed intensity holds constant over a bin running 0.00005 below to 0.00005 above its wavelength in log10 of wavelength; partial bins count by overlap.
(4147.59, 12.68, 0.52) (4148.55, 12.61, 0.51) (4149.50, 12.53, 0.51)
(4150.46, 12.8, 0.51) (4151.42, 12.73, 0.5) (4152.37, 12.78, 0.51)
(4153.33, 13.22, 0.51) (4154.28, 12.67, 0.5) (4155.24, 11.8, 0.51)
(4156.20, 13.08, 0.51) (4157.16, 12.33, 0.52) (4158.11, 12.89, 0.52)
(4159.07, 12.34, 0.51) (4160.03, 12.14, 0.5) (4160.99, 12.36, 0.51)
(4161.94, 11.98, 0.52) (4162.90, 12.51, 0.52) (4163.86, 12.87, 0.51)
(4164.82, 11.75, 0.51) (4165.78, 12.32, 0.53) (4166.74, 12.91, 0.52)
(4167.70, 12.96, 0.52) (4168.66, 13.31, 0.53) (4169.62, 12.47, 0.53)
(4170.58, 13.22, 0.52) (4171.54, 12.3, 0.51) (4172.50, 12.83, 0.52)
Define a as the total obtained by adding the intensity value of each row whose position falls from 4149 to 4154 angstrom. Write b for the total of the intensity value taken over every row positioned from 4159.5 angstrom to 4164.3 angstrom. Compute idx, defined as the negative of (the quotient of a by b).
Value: -1.04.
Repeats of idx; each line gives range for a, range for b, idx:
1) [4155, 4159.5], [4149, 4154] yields -0.97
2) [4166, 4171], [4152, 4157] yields -1.02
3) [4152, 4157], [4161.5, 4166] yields -1.03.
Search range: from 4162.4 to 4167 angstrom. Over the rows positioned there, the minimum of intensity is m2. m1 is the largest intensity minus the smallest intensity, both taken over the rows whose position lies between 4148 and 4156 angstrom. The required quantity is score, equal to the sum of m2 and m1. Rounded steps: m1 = 1.4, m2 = 11.75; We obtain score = 13.2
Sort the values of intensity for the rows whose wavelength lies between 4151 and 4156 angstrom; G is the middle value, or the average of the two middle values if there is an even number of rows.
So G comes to 12.7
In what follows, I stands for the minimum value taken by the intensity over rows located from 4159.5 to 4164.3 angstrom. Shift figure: 11.98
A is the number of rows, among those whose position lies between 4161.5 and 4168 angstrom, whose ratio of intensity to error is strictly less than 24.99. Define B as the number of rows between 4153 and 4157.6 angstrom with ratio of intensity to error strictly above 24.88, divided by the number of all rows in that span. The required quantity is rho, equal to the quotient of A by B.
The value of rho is 10.0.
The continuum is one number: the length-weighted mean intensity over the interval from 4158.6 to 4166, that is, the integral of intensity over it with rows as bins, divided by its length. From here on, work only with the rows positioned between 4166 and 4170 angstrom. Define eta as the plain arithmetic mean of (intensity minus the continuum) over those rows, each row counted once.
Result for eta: 0.63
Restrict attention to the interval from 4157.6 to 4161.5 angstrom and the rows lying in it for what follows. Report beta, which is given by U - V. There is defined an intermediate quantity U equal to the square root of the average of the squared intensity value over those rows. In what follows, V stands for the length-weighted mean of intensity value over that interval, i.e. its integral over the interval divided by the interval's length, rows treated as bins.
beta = -0.020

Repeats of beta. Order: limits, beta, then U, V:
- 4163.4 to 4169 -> 0.034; 12.7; 12.7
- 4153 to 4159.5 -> 0.016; 12.6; 12.6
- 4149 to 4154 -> -0.005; 12.8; 12.8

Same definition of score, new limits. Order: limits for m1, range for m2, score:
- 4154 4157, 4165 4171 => 13.6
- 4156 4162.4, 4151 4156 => 12.9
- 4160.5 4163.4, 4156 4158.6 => 12.9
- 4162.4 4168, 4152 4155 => 13.9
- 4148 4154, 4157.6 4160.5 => 12.8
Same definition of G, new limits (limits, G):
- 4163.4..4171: 12.9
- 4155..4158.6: 12.6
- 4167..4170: 13.0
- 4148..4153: 12.7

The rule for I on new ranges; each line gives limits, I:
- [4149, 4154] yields 12.53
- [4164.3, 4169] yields 11.75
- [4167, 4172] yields 12.3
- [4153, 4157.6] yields 11.8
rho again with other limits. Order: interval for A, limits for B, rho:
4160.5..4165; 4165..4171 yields 8.0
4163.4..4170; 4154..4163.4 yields 25.0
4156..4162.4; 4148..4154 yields 9.0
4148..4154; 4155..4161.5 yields 14.0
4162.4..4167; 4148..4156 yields 6.4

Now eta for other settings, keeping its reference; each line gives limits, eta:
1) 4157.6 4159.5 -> 0.33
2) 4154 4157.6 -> 0.19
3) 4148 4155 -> 0.48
